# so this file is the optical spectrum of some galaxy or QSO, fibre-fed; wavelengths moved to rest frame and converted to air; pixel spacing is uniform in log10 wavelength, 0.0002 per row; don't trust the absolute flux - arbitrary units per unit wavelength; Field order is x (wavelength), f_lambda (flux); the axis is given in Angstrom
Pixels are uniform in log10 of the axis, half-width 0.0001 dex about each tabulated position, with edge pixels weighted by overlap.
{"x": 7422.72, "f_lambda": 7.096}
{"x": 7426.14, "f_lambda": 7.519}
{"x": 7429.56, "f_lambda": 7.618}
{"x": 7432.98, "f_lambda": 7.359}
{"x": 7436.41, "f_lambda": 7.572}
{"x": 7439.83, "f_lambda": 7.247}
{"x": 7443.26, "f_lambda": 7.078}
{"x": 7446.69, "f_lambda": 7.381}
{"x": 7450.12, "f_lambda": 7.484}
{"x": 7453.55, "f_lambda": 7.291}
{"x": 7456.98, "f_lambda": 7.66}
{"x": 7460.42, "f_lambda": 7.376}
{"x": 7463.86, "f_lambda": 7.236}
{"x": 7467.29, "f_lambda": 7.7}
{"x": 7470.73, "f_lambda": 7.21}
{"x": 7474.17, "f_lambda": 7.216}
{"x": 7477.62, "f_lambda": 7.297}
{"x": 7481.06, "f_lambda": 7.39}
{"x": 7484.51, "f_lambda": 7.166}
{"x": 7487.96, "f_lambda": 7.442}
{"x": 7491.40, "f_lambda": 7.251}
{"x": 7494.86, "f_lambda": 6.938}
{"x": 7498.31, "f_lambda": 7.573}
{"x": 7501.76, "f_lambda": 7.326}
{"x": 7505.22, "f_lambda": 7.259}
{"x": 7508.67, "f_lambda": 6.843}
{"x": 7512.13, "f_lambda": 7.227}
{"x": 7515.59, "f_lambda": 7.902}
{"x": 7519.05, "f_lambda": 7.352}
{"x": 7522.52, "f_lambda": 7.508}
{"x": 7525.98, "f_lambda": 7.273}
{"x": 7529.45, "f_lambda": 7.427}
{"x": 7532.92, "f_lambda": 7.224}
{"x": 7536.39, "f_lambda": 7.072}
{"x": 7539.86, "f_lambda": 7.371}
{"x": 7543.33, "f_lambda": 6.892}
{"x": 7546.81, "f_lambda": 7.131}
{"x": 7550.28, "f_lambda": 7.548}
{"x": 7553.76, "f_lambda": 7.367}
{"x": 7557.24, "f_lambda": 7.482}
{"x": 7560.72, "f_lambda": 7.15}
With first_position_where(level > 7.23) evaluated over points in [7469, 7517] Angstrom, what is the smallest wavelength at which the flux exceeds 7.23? 7477.62 Angstrom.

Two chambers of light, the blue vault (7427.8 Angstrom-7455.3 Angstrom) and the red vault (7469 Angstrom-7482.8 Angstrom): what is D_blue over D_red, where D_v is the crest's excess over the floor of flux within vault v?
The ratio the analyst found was 3.0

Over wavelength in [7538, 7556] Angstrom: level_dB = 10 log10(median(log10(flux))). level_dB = -0.618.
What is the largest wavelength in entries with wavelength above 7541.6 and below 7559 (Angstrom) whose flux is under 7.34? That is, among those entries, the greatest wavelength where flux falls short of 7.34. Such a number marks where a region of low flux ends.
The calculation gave 7546.81 Angstrom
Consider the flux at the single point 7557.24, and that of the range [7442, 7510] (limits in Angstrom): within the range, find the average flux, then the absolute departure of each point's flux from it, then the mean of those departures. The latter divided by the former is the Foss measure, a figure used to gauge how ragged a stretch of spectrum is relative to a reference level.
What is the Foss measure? 0.0211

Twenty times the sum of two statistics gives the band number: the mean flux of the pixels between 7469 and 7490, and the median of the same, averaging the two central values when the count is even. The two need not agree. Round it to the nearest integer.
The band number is 291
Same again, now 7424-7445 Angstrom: 297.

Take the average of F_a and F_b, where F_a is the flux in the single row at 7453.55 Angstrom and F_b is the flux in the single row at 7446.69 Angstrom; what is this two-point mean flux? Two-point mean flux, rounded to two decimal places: 7.34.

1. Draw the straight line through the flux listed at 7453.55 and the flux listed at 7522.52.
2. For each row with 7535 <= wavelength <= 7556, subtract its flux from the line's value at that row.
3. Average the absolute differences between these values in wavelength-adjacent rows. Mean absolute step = 0.32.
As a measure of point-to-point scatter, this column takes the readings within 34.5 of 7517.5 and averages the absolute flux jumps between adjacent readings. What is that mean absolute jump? 0.320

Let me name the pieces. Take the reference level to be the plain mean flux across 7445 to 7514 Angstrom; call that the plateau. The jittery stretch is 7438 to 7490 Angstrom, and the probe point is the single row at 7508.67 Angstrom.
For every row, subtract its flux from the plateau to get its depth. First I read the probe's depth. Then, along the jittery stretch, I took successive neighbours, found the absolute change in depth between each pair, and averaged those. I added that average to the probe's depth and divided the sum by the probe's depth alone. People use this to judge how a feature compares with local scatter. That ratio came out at 1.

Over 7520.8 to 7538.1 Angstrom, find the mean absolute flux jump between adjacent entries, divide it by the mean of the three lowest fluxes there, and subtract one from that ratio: -0.974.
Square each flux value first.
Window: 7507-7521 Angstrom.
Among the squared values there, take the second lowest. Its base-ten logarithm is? 1.72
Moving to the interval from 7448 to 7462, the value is 1.74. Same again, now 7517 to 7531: 1.73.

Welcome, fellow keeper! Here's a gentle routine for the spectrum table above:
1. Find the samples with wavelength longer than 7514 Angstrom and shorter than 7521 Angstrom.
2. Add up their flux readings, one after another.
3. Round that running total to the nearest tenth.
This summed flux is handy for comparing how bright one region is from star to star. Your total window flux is 15.3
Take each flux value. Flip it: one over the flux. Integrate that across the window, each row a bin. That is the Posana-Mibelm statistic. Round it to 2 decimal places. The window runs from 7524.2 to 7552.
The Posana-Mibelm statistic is 3.84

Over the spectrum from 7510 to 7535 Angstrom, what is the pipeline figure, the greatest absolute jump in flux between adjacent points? 0.7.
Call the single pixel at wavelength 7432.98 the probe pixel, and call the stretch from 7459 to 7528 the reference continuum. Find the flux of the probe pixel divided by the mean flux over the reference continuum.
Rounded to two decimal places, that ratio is 1.00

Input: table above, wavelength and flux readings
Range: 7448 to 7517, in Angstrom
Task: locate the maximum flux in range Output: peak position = 7515.59 Angstrom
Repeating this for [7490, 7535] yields 7515.59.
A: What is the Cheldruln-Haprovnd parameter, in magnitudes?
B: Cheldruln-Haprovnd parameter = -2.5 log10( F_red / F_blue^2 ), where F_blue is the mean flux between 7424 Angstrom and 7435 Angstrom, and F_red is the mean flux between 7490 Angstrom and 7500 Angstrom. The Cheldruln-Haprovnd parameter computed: 2.22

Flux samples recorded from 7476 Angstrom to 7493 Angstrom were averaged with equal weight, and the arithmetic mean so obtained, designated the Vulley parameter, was 7.31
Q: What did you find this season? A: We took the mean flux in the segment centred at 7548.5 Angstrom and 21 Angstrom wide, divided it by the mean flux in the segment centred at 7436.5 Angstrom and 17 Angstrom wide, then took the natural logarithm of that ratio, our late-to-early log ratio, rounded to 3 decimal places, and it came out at -0.010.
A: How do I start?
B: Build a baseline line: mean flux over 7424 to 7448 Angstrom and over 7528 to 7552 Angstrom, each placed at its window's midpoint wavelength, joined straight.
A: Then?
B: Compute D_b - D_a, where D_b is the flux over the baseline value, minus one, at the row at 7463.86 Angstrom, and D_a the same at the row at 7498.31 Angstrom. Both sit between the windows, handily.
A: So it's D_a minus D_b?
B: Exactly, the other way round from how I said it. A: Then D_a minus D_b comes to 0.05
